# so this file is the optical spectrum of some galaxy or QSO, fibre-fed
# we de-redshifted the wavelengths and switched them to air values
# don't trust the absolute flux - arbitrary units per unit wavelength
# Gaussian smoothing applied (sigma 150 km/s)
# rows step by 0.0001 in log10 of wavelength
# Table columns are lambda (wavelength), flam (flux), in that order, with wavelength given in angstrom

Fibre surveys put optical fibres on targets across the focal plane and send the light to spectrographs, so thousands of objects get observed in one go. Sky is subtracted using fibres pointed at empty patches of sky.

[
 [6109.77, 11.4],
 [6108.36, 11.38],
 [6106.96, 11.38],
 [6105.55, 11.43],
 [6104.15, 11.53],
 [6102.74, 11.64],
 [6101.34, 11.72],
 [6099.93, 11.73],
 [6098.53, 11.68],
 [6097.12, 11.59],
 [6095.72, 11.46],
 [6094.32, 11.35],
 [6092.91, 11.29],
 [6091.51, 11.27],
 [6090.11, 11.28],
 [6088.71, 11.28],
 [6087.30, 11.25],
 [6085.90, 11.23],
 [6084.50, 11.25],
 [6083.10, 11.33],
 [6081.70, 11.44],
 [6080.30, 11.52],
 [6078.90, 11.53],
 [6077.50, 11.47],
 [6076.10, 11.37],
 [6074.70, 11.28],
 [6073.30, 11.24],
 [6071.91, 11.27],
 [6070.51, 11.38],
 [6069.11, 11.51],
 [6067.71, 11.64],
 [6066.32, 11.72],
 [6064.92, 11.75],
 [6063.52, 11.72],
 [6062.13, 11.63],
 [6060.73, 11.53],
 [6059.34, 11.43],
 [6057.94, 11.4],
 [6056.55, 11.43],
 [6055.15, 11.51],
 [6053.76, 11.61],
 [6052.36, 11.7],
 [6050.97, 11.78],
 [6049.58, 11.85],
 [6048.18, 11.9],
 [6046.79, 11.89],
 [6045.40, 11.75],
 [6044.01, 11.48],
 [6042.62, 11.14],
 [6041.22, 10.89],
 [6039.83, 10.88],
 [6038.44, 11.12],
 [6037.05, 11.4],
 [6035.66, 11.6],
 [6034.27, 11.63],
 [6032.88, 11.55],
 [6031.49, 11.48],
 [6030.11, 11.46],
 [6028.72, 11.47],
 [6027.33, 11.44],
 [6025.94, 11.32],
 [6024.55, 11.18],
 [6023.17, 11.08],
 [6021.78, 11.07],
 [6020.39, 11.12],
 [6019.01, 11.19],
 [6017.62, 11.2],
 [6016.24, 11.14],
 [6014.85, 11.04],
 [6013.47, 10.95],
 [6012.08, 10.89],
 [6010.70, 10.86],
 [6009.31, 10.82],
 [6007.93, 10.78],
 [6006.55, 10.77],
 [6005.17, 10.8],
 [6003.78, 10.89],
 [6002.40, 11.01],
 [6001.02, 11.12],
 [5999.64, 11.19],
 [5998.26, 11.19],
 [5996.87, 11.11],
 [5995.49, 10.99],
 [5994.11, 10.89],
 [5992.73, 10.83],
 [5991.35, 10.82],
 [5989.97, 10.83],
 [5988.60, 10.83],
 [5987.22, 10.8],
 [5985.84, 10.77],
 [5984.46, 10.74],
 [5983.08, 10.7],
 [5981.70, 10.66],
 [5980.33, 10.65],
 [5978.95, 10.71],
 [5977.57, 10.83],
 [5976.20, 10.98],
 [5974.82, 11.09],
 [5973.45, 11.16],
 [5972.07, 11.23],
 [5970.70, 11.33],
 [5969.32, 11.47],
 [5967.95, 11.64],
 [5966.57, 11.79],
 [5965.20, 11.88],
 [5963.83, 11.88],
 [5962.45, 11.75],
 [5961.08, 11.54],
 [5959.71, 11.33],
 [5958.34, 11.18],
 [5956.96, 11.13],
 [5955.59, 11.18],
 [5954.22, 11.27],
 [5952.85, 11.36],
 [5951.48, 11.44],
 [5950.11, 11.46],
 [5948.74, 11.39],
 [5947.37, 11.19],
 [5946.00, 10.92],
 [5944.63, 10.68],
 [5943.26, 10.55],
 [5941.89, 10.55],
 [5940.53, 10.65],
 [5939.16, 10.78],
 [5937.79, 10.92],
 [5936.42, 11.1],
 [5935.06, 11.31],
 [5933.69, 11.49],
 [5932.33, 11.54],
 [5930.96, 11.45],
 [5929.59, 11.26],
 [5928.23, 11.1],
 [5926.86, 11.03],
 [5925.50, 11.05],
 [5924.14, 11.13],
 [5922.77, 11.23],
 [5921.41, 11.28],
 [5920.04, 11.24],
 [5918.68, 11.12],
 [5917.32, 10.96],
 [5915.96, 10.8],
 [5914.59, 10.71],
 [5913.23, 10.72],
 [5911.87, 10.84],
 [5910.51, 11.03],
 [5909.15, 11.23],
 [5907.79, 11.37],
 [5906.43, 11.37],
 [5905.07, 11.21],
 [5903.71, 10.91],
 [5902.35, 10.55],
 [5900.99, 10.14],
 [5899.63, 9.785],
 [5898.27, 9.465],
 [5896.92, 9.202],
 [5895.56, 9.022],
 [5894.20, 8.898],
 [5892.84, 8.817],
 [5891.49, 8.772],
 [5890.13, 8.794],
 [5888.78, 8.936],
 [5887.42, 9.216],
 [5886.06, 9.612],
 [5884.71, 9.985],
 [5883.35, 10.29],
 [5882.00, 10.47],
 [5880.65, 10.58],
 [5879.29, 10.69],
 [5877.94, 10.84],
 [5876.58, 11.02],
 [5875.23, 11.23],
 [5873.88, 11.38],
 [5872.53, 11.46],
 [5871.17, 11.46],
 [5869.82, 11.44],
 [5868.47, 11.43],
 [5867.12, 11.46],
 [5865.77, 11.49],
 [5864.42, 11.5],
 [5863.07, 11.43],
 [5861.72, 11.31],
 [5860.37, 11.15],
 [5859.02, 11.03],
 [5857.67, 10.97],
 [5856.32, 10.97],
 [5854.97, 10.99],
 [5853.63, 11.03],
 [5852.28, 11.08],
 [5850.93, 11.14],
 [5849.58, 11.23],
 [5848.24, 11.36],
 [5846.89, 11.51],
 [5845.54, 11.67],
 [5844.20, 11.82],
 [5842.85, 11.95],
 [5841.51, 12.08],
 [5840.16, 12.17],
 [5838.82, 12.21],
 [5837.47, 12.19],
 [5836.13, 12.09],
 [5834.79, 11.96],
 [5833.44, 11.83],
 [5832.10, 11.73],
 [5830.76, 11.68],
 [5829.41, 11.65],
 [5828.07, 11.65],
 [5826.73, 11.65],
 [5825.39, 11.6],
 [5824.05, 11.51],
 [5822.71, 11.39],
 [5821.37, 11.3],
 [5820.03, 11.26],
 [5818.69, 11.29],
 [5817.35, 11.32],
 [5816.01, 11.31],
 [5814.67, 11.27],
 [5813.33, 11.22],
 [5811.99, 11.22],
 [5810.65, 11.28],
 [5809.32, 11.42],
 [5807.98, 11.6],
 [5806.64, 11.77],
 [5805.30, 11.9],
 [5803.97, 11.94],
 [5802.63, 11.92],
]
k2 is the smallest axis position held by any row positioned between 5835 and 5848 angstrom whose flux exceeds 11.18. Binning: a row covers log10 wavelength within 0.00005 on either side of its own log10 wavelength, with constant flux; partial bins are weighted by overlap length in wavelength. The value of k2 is 5836.13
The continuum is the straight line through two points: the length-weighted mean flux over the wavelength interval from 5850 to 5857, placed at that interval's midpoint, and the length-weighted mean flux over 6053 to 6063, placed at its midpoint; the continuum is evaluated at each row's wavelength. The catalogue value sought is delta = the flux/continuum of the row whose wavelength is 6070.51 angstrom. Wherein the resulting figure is 0.99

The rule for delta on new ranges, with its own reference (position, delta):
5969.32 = 1.01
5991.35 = 0.95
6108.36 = 0.98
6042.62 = 0.97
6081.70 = 0.99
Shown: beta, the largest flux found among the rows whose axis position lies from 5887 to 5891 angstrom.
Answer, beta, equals 9.216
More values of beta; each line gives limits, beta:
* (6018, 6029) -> 11.47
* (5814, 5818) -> 11.32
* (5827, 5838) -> 12.19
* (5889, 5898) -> 9.202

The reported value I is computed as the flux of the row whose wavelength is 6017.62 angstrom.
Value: 11.2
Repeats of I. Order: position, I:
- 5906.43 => 11.37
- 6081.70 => 11.44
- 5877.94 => 10.84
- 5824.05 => 11.51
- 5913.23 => 10.72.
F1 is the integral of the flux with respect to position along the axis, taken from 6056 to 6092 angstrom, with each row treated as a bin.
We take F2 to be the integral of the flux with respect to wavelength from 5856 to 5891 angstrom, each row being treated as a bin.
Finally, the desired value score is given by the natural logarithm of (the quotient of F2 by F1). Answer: -0.09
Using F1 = 412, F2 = 377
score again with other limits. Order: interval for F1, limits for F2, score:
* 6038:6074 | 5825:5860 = -0.02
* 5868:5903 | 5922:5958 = 0.12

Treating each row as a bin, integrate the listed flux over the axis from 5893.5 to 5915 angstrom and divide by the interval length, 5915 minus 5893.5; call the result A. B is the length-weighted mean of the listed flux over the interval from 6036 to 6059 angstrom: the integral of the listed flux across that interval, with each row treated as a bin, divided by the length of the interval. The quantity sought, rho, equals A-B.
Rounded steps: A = 10.4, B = 11.5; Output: -1.1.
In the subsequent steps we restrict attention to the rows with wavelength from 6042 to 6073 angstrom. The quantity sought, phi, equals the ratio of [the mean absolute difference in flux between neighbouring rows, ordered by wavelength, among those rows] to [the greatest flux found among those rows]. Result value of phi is 0.0084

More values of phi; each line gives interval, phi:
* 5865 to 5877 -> 0.0058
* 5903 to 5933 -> 0.0101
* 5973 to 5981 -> 0.0091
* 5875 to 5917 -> 0.0170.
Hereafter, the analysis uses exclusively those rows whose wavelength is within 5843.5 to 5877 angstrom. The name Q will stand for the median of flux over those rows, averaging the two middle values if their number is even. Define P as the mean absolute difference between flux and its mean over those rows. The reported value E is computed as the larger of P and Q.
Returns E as 11.36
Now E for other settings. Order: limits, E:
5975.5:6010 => 10.83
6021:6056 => 11.48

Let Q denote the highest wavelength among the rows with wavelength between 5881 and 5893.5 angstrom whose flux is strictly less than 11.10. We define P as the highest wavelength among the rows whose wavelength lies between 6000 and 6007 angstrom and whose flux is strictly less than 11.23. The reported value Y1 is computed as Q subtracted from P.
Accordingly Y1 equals 113.7 angstrom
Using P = 6006.55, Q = 5892.84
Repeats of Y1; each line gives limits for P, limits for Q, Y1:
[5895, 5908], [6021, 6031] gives -118.1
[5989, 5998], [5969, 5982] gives 15.2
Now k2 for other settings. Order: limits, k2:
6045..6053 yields 6045.40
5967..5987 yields 5967.95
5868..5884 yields 5868.47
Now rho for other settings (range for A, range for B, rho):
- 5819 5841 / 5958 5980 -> 0.4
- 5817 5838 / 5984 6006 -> 0.7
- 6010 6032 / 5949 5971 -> -0.3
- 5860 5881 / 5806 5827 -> -0.1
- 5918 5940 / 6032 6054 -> -0.3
